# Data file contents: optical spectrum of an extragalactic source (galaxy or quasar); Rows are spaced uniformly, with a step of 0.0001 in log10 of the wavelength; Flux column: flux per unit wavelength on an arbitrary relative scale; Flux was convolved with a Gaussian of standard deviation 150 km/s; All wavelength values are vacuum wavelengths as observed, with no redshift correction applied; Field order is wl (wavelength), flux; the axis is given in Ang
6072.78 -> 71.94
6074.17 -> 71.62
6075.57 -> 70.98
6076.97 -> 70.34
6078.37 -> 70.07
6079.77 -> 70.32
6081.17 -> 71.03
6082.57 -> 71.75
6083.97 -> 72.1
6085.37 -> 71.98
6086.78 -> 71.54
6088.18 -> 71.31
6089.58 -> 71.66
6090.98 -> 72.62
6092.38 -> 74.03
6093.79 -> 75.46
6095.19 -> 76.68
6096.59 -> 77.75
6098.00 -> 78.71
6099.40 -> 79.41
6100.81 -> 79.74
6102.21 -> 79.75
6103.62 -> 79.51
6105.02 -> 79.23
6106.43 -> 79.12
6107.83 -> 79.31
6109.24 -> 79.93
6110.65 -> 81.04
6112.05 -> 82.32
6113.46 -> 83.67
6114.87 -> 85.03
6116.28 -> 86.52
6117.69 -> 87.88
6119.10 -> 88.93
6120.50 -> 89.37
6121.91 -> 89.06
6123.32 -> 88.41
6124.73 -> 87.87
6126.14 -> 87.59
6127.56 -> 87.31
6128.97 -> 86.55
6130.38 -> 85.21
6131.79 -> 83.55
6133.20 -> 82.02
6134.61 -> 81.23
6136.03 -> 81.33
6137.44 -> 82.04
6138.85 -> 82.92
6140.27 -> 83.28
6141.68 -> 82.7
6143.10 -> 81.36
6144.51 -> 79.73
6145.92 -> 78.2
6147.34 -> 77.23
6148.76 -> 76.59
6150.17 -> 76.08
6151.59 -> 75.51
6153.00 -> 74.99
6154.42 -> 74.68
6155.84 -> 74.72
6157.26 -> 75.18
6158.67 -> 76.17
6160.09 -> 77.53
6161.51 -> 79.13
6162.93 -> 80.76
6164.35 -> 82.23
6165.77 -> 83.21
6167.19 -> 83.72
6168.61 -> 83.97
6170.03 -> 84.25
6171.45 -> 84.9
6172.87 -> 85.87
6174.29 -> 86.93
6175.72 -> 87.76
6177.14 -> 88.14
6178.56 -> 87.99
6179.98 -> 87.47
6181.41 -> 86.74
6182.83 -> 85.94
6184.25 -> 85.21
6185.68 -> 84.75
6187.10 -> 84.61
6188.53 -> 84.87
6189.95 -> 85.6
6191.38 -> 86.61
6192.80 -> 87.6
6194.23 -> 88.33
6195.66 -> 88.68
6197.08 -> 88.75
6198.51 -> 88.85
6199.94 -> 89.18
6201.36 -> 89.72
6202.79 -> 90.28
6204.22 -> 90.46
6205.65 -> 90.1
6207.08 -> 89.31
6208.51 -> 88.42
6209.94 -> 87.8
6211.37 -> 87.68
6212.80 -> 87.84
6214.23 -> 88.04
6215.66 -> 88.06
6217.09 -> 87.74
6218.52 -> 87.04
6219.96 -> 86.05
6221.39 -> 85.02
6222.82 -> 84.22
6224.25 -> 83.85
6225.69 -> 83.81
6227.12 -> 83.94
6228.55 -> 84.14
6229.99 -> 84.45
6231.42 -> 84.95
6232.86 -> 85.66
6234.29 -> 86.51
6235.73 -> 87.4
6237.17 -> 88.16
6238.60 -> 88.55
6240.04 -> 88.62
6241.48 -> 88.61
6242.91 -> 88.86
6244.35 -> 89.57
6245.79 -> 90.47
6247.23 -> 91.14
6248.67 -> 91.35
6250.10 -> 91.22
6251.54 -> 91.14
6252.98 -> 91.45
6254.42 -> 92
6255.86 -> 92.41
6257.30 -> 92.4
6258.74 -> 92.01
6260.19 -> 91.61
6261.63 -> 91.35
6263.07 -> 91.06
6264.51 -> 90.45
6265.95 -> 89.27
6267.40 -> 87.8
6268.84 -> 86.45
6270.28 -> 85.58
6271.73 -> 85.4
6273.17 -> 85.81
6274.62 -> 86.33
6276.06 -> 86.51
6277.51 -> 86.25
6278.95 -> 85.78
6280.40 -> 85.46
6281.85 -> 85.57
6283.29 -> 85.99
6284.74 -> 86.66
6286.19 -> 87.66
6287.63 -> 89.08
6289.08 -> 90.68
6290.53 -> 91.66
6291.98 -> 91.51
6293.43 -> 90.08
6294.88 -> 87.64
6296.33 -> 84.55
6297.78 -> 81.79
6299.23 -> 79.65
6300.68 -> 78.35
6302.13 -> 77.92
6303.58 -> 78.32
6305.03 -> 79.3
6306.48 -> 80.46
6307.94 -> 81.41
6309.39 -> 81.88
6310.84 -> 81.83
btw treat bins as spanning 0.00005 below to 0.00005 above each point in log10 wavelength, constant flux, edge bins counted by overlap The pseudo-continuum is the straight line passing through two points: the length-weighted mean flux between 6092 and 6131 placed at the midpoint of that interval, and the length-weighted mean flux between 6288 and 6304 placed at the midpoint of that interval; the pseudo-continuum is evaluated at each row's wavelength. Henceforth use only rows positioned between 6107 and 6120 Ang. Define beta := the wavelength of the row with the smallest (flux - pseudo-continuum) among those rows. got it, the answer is 6107.83 Ang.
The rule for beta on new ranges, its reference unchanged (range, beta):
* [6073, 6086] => 6078.37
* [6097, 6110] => 6098.00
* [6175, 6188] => 6187.10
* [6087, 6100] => 6088.18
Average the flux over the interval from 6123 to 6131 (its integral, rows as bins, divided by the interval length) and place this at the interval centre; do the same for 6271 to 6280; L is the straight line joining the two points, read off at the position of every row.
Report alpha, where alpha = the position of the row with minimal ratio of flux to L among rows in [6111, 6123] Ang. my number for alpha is 6112.05 Ang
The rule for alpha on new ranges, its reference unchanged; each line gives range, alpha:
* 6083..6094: 6088.18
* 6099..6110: 6106.43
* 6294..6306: 6302.13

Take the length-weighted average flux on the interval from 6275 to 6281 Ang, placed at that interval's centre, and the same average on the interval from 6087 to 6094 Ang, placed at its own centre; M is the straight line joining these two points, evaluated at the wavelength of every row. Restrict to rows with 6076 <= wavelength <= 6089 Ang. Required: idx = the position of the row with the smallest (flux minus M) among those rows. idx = 6078.37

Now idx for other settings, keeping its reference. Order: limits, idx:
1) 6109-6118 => 6109.24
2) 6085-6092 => 6088.18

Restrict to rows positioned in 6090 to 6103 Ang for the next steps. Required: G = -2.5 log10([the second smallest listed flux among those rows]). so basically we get -4.67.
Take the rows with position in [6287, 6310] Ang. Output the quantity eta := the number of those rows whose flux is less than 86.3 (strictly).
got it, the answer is 10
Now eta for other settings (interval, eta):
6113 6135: 6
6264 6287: 8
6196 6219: 0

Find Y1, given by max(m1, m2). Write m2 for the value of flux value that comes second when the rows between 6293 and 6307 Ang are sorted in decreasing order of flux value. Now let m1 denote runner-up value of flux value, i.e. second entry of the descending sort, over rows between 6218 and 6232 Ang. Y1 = 87.6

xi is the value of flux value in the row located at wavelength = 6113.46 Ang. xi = 83.67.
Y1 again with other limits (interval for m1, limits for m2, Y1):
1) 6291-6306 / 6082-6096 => 90.1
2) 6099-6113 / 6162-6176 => 86.9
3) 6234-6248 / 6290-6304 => 91.5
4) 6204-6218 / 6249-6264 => 92.4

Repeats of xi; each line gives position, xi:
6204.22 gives 90.46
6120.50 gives 89.37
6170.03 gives 84.25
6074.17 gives 71.62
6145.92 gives 78.2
